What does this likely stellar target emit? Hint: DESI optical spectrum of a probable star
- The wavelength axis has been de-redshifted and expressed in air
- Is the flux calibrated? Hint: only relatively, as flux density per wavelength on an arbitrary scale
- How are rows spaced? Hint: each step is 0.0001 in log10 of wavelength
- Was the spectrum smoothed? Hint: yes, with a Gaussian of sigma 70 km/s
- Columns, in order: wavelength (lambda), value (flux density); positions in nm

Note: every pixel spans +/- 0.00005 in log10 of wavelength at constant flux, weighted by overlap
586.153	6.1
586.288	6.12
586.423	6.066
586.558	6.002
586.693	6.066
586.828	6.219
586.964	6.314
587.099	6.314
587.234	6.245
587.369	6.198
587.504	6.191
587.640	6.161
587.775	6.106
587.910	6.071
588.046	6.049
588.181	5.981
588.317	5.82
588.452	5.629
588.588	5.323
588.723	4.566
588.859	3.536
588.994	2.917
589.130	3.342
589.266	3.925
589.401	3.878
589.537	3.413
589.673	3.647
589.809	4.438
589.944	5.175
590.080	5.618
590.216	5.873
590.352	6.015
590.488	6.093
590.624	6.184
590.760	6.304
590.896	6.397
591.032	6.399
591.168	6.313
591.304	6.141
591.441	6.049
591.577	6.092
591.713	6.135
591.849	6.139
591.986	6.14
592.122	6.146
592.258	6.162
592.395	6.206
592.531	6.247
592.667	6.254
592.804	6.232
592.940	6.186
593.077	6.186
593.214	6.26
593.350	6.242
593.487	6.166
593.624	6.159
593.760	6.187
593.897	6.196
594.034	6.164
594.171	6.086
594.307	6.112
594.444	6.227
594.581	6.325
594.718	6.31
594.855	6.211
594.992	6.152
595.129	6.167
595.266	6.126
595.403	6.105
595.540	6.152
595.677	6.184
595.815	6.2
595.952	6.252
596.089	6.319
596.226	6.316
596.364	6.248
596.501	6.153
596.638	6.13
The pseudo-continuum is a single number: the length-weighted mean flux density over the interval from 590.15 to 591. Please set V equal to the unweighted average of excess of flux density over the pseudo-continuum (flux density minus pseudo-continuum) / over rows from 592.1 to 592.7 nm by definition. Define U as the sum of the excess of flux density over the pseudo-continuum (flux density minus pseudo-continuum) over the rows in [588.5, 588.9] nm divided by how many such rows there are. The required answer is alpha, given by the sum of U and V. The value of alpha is -1.6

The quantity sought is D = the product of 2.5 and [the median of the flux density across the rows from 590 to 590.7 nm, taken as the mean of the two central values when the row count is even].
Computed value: 15.0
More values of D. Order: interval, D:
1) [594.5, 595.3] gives 15.5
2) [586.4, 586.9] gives 15.2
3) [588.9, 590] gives 9.4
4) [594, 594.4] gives 15.3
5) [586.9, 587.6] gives 15.6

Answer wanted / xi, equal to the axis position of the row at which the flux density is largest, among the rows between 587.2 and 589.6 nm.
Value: 587.234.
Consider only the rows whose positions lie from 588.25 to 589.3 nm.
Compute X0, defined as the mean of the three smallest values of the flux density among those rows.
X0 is 3.3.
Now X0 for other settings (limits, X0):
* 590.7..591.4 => 6.3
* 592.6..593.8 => 6.2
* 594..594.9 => 6.1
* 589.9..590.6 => 5.6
